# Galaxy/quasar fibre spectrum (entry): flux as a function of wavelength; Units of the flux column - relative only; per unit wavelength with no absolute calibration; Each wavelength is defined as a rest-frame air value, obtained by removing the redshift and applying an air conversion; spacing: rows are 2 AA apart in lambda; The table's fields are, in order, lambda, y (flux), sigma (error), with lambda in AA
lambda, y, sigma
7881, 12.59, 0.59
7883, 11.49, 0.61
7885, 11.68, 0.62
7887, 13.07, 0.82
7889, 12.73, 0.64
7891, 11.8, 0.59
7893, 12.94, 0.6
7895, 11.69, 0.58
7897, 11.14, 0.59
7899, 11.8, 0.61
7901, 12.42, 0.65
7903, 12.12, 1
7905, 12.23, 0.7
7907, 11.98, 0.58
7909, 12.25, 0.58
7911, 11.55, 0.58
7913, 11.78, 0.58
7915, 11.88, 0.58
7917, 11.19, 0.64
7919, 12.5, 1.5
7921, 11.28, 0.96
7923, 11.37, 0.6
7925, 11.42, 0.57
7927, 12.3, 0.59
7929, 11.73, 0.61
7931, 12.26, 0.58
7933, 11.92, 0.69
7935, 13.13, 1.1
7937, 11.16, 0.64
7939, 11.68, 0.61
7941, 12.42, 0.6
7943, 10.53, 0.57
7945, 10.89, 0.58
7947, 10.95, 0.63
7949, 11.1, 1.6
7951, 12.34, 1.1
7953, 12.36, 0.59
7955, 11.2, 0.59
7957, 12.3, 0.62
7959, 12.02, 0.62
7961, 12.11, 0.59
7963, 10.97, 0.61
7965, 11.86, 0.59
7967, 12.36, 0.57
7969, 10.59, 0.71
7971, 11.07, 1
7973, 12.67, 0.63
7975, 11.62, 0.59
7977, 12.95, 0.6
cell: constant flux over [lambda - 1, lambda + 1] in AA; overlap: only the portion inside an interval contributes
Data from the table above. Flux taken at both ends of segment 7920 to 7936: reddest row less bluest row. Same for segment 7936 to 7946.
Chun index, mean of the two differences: 0.8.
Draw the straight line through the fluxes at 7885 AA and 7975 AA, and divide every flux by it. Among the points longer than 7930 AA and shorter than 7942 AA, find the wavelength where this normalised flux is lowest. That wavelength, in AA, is 7937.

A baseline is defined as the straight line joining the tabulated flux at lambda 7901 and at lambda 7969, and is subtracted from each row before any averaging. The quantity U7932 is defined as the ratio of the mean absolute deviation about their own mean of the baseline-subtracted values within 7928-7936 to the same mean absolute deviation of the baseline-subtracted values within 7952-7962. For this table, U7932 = 1.4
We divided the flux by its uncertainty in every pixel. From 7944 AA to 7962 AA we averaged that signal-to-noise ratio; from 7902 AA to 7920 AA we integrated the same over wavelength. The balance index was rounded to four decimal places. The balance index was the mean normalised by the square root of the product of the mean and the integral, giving 0.2328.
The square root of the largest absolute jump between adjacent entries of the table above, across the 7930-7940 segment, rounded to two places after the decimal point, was 1.40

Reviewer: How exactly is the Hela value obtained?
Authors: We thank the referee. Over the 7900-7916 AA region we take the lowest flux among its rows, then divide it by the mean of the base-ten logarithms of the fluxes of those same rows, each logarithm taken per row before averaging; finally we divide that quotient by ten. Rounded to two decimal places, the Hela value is 1.07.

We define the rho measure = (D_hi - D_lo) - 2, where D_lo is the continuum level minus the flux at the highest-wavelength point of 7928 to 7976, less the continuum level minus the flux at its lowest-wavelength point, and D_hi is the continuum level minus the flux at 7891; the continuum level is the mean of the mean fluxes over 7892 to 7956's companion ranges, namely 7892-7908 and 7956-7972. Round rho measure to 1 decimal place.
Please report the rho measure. -2.1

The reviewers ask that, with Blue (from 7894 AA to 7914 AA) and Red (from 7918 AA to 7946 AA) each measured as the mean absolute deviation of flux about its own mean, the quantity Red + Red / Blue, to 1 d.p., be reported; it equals 2.4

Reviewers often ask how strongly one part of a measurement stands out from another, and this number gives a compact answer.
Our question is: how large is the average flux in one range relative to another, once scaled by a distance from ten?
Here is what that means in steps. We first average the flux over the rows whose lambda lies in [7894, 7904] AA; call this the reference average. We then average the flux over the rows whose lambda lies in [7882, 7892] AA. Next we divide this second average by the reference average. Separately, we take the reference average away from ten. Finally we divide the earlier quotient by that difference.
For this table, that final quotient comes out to -0.56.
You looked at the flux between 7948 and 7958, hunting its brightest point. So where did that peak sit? 7953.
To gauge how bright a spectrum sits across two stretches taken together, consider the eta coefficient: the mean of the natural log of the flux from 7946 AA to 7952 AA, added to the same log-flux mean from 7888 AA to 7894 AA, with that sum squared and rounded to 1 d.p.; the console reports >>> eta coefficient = 24.6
